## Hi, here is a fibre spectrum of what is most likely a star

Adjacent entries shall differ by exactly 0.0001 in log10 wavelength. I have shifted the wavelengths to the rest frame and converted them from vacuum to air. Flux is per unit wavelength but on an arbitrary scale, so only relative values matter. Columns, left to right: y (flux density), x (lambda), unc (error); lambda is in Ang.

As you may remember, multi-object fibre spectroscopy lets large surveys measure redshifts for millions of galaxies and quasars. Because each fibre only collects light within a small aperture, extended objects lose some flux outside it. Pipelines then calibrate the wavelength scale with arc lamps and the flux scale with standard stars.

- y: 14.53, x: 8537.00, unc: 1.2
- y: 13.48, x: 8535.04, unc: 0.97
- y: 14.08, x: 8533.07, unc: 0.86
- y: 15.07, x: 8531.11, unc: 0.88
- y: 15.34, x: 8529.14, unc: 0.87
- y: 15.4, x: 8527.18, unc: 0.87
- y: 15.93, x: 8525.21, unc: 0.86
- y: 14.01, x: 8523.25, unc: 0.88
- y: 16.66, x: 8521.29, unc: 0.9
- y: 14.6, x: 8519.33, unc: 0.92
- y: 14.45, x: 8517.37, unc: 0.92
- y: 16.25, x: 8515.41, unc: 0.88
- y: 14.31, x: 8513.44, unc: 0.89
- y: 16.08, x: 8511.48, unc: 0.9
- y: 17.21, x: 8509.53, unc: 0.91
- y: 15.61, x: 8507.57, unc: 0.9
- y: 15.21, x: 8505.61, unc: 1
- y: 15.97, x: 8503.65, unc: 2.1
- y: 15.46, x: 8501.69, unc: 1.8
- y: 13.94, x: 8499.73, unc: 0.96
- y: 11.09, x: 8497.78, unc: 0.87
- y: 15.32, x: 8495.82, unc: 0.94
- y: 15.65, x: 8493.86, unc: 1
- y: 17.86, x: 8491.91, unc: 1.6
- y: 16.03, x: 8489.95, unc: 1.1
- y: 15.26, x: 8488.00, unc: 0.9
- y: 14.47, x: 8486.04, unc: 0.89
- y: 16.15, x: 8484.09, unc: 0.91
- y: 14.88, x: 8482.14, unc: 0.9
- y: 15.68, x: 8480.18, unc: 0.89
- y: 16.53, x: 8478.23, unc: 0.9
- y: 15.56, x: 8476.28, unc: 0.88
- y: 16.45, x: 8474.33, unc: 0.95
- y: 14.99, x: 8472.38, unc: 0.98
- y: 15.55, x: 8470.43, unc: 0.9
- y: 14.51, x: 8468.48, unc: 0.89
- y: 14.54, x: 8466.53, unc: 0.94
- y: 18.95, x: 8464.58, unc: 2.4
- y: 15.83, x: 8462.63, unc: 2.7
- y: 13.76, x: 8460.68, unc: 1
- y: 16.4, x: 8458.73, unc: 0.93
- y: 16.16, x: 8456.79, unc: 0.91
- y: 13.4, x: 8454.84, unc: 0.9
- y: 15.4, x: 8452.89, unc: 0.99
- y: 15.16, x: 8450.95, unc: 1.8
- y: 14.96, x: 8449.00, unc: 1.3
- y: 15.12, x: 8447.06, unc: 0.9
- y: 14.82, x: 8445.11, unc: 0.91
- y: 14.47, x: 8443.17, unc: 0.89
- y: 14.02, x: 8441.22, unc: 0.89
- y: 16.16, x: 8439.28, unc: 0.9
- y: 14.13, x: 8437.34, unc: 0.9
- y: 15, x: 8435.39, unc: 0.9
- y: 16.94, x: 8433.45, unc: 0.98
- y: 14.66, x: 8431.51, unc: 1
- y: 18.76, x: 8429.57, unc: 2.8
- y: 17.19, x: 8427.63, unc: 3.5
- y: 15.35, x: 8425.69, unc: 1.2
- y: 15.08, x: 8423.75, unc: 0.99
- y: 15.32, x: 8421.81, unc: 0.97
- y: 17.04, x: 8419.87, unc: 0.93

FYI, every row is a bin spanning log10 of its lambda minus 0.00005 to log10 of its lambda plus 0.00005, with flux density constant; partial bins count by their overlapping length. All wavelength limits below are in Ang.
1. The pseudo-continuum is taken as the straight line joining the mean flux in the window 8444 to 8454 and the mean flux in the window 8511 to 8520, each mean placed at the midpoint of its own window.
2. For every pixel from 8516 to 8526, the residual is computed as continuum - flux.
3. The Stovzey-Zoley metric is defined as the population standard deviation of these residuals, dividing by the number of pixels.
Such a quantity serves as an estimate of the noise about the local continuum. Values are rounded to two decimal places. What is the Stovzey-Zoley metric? 1.00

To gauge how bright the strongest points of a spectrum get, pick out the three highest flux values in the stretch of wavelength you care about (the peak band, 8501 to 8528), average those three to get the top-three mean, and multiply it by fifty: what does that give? 835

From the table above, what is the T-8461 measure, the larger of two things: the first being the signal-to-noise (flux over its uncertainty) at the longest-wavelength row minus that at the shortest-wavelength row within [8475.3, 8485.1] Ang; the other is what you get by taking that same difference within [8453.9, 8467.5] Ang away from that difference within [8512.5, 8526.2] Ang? 1.9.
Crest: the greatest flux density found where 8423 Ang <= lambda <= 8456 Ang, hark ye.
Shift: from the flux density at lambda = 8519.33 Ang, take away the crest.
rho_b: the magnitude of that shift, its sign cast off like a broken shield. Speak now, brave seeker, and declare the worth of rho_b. 4.2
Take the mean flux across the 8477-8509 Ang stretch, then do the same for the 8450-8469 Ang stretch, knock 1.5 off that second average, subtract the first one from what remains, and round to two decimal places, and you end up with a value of -1.41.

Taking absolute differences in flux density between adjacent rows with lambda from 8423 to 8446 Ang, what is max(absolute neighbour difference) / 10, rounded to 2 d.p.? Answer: 0.41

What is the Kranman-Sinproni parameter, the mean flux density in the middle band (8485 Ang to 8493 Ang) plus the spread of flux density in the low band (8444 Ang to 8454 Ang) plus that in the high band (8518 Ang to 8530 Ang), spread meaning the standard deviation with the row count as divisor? 17.0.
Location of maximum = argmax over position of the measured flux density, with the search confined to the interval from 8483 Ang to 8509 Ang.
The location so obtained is 8491.91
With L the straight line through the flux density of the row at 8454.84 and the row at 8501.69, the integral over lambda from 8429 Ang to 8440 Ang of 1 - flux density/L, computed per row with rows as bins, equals -3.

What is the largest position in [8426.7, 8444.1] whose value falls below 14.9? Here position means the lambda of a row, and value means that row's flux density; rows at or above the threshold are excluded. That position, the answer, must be 8443.17 Ang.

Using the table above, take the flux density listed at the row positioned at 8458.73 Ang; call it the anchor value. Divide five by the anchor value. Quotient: 0.305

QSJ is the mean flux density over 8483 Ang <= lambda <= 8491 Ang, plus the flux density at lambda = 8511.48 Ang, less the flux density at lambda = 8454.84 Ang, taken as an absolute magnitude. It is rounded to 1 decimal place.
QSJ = 18.2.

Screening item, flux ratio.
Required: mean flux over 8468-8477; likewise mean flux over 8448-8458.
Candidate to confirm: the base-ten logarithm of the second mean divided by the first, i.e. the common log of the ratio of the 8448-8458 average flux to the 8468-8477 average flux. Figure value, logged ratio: -0.011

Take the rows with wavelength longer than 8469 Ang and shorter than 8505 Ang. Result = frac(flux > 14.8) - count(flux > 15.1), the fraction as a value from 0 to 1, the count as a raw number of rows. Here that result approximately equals -12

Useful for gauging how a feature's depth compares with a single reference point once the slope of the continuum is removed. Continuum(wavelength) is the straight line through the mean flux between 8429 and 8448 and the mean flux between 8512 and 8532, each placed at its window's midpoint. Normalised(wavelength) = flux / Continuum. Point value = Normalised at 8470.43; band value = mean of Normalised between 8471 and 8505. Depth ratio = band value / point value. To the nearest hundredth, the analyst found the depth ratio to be 0.99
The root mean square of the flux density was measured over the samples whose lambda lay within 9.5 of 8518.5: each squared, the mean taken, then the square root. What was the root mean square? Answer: 15.5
